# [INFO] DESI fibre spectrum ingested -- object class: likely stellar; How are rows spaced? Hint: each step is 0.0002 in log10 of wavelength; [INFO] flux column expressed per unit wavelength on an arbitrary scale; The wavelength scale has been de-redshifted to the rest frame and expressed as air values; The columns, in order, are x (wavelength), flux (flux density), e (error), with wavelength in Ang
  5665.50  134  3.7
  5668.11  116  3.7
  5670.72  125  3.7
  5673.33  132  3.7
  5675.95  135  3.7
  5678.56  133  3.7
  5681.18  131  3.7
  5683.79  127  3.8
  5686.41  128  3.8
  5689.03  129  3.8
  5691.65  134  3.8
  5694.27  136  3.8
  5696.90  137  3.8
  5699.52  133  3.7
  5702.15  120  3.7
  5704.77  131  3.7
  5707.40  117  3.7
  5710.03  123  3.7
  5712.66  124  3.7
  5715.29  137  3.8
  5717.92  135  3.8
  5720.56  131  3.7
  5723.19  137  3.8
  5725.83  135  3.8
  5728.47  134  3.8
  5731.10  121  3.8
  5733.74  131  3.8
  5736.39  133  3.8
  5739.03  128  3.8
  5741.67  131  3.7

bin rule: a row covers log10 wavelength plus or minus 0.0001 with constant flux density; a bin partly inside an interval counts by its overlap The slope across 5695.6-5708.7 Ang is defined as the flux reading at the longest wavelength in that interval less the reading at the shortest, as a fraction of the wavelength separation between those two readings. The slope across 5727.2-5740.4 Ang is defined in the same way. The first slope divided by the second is 3.4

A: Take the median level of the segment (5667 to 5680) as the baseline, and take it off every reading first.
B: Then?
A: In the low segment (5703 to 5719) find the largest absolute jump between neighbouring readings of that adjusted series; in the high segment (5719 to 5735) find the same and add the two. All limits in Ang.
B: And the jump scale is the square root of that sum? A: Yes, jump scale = 5.2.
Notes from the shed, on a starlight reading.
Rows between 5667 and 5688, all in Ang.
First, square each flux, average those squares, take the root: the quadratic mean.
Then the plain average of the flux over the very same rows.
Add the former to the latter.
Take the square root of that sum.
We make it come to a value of 16.0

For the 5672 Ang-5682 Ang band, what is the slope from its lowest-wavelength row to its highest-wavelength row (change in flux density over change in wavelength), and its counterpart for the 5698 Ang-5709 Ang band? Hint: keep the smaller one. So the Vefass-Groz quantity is -2.0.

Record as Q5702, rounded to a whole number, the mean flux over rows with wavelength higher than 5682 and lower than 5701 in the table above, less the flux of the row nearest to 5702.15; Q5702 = 12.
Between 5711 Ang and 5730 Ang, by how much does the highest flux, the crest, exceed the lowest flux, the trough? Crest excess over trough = 13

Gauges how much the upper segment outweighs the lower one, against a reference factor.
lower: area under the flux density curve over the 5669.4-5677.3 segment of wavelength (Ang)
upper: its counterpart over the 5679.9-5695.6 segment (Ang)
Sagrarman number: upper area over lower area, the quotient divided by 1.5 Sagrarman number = 1.3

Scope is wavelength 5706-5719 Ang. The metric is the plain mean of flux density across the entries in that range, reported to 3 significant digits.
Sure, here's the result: 127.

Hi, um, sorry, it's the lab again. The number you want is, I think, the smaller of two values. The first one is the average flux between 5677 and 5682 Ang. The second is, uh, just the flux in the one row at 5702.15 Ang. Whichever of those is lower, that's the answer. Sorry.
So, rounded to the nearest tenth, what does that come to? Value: 120.0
